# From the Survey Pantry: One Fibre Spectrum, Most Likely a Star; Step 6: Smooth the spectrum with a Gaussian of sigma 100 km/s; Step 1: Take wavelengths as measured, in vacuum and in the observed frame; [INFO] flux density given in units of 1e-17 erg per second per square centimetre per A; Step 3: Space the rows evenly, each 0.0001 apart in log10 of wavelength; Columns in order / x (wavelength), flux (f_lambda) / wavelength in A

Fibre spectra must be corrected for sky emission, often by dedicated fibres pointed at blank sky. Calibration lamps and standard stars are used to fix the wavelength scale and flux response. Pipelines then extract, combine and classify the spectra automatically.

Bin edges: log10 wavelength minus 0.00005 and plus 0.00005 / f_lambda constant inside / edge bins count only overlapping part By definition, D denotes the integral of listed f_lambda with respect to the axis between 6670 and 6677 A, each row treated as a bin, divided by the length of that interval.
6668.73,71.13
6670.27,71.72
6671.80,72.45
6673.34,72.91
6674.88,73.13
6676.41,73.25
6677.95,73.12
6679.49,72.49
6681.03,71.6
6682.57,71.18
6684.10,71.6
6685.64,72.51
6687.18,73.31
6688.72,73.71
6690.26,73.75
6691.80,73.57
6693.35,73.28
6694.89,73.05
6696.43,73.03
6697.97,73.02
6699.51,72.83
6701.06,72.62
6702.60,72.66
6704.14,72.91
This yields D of 72.8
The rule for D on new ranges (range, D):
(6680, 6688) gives 72.1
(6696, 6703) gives 72.8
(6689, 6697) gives 73.3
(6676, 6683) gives 72.3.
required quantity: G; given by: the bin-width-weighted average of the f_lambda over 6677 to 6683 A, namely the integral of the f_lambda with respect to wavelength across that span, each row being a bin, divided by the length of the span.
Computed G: 72.1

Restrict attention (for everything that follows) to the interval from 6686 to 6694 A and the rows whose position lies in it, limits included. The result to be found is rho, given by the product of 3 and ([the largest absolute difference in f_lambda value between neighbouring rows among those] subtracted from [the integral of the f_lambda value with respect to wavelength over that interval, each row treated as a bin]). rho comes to 1760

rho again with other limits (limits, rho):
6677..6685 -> 1726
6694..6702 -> 1750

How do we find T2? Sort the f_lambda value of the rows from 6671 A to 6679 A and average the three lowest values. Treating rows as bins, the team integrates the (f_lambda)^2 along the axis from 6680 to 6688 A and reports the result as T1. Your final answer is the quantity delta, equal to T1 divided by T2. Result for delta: 571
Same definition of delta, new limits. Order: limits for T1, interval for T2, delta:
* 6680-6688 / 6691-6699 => 569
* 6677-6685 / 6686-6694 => 566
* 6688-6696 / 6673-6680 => 592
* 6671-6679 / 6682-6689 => 593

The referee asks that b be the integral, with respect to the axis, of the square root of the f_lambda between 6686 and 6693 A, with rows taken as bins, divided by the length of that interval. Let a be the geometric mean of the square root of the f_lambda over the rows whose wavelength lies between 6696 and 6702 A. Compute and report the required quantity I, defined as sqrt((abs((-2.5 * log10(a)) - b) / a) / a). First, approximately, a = 8.537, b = 8.56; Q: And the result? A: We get 0.387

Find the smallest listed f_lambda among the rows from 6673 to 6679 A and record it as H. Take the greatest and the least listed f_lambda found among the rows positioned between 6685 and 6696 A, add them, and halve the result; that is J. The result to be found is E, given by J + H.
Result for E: 146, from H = 72.91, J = 73.1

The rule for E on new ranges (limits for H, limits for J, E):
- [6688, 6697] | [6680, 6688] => 145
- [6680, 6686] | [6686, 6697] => 145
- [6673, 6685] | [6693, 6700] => 144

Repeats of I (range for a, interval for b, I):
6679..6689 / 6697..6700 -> 0.388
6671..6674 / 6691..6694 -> 0.387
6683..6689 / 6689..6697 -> 0.387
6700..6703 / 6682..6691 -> 0.387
